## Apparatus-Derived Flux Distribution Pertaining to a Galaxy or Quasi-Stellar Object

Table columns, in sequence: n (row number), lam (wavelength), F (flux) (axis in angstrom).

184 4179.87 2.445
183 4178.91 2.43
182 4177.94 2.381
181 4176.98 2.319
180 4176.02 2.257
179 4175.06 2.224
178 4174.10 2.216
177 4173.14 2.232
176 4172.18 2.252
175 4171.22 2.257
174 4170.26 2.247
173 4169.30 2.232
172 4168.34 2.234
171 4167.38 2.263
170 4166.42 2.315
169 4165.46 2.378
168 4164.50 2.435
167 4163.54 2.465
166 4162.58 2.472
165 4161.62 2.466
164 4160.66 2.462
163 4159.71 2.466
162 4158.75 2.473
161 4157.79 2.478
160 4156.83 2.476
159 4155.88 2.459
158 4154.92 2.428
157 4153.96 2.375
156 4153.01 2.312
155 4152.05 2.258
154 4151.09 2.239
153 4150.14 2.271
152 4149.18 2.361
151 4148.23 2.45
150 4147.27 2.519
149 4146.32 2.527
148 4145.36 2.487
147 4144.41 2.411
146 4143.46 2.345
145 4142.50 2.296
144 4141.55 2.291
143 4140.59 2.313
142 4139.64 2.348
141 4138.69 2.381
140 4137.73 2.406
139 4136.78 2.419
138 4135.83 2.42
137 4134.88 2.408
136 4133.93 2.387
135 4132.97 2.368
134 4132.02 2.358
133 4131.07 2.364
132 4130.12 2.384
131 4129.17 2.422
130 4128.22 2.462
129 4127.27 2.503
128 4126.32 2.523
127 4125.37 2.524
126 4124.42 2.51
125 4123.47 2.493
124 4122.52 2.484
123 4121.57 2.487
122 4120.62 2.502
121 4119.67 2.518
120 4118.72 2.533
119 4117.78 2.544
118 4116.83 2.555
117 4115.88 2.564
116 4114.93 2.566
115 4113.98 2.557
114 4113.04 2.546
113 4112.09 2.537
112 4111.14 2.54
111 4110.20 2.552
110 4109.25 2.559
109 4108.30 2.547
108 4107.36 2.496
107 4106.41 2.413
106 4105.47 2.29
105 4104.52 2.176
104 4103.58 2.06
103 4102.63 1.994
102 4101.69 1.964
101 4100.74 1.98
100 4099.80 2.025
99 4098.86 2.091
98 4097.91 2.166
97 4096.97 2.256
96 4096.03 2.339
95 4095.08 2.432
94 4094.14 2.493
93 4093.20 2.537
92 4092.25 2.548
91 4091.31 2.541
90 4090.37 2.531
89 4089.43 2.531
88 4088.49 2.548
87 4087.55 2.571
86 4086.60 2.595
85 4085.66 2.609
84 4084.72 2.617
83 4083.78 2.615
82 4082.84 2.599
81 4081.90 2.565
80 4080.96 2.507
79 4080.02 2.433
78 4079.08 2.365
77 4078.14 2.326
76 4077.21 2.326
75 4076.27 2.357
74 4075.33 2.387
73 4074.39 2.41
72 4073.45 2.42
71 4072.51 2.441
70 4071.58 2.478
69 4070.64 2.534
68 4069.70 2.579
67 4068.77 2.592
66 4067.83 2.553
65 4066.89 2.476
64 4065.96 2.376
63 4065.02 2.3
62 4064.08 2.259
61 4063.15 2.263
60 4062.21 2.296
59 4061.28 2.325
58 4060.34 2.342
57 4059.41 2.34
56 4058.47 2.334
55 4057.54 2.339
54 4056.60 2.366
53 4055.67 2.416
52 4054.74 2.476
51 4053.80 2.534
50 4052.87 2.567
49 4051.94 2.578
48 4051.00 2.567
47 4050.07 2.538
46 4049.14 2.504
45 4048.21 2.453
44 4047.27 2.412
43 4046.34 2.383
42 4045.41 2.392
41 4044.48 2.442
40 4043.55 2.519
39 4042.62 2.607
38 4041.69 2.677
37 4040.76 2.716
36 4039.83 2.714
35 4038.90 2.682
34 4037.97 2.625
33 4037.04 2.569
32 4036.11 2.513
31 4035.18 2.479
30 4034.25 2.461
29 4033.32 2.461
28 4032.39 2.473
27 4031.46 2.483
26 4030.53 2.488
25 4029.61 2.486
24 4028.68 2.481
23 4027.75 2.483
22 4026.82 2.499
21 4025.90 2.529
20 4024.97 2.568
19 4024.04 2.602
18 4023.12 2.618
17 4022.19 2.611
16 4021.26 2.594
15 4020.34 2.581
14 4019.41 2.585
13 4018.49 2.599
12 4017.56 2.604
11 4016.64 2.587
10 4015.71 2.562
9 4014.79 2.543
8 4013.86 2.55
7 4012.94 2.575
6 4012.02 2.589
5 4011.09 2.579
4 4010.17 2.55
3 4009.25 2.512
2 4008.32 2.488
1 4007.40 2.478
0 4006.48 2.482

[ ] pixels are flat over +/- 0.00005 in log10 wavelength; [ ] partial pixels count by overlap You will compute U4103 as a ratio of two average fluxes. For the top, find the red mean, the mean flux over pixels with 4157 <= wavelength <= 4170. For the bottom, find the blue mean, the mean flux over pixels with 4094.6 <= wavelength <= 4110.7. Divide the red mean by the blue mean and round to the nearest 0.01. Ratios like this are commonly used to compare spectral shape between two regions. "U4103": 1.06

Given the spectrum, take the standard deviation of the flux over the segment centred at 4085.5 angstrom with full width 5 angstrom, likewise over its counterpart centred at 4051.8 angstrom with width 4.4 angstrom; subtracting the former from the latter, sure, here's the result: 0.00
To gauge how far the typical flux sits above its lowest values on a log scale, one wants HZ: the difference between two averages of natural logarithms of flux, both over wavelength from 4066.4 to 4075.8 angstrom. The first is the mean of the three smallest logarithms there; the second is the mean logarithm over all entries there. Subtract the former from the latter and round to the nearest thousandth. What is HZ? 0.033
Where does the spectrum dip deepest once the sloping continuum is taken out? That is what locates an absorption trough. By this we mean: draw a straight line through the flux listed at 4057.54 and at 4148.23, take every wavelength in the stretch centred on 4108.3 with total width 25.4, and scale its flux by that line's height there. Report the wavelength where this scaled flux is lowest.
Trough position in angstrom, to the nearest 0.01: 4101.69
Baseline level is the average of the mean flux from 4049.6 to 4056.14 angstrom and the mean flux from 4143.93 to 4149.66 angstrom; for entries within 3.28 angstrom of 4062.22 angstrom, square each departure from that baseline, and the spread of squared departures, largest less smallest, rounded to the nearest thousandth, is 0.032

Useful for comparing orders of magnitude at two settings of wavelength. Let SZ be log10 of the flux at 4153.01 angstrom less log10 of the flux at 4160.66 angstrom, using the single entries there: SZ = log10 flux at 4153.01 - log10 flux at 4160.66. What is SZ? -0.0273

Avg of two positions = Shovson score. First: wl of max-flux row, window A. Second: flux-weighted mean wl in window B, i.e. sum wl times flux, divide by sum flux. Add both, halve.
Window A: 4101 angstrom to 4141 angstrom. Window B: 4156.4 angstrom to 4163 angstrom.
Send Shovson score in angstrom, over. 4137.3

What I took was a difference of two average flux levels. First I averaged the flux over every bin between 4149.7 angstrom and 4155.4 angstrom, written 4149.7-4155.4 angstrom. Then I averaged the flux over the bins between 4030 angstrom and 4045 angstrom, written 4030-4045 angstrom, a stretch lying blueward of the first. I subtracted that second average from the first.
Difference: -0.24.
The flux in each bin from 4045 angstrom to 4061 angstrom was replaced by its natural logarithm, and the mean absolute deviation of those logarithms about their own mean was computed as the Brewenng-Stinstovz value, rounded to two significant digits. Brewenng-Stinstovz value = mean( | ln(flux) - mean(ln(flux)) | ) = 0.032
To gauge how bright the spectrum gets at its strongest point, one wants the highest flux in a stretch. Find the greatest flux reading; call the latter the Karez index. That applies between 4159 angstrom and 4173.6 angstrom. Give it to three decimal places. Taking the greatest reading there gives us 2.472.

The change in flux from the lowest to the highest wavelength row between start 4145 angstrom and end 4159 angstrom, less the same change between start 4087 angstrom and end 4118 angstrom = 0.0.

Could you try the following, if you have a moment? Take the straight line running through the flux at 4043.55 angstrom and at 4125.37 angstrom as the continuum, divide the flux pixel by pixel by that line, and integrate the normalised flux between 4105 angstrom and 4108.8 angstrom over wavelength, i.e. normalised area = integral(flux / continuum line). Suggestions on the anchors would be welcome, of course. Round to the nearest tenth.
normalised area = 3.7 angstrom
